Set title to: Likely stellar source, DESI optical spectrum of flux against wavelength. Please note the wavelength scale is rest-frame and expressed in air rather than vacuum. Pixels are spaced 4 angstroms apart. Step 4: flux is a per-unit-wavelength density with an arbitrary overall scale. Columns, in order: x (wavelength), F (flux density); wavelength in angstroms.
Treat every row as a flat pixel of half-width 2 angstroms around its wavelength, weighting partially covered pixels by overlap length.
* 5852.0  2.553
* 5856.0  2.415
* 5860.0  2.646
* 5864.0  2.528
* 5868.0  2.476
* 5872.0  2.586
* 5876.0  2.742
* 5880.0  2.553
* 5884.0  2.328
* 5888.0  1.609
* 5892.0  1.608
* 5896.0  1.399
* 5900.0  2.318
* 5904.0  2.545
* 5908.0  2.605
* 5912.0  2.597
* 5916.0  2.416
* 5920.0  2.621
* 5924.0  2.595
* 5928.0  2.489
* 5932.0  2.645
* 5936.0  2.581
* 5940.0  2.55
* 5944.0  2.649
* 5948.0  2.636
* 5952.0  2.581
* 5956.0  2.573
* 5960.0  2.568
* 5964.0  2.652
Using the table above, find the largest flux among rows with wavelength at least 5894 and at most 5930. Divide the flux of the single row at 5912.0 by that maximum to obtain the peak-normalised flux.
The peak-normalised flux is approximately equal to 0.99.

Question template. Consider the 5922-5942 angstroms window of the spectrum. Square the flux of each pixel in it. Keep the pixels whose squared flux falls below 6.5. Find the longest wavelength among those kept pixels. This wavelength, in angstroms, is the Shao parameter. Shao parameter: 5928.0 angstroms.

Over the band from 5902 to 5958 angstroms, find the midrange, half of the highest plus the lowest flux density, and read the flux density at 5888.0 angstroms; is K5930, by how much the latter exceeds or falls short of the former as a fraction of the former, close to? -0.36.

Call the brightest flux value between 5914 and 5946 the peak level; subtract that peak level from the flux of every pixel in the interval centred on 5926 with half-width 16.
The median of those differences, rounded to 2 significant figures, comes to -0.061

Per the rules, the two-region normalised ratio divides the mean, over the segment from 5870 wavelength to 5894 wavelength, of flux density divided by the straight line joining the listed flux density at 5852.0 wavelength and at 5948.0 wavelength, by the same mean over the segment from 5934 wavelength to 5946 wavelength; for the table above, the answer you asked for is 0.88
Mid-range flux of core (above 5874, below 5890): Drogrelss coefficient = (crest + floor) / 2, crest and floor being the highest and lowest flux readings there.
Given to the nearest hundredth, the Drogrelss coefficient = 2.18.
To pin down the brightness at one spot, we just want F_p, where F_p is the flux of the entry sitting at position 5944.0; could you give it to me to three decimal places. 2.649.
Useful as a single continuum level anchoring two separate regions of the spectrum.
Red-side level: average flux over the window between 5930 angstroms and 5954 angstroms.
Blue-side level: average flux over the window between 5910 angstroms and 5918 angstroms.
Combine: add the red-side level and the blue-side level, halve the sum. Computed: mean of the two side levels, 2.56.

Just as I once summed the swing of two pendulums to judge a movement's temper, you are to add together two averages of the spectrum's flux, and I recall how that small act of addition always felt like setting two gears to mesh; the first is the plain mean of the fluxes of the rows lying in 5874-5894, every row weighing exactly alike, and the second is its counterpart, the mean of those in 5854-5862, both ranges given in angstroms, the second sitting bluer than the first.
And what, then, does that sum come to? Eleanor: 4.7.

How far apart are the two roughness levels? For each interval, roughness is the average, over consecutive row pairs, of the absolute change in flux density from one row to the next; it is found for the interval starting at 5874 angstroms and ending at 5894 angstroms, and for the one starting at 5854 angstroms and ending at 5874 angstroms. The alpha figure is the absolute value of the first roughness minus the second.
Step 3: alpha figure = 0.16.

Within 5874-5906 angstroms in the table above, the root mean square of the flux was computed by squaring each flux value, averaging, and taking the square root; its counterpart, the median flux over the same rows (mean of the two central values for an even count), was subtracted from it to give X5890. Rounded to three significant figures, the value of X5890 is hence -0.131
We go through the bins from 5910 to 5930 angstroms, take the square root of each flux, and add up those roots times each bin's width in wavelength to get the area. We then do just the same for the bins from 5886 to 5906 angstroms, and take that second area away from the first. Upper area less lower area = 5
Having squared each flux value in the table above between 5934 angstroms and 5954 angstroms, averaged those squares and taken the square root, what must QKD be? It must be 2.60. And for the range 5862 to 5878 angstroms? 2.58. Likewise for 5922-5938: 2.58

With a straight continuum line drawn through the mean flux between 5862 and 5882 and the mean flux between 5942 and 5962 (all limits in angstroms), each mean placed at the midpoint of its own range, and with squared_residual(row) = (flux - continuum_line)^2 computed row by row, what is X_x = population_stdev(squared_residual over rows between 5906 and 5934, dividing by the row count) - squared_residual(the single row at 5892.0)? -0.94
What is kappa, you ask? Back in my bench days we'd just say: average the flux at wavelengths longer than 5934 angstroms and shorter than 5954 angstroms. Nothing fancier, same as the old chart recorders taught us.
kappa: 2.60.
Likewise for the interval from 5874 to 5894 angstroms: 2.17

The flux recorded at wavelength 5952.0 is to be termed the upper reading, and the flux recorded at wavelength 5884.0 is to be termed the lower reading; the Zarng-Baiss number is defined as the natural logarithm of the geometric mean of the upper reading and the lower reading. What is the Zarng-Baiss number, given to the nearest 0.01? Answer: 0.90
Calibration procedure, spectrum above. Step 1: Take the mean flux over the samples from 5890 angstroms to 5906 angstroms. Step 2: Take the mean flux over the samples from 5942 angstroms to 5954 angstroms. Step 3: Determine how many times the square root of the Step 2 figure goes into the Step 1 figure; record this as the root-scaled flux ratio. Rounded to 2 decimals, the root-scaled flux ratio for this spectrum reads 1.22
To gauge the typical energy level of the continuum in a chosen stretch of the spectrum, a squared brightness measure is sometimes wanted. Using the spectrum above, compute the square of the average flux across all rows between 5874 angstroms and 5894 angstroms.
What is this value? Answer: 4.7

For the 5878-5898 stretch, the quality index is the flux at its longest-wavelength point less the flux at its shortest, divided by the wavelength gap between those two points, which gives -0.072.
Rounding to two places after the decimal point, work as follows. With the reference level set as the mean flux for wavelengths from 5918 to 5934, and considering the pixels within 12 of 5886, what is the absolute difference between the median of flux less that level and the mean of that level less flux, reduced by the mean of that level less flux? 0.62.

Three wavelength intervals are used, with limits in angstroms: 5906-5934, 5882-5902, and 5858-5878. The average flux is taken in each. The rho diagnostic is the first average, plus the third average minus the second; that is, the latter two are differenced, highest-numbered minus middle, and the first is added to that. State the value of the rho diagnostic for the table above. 3.31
